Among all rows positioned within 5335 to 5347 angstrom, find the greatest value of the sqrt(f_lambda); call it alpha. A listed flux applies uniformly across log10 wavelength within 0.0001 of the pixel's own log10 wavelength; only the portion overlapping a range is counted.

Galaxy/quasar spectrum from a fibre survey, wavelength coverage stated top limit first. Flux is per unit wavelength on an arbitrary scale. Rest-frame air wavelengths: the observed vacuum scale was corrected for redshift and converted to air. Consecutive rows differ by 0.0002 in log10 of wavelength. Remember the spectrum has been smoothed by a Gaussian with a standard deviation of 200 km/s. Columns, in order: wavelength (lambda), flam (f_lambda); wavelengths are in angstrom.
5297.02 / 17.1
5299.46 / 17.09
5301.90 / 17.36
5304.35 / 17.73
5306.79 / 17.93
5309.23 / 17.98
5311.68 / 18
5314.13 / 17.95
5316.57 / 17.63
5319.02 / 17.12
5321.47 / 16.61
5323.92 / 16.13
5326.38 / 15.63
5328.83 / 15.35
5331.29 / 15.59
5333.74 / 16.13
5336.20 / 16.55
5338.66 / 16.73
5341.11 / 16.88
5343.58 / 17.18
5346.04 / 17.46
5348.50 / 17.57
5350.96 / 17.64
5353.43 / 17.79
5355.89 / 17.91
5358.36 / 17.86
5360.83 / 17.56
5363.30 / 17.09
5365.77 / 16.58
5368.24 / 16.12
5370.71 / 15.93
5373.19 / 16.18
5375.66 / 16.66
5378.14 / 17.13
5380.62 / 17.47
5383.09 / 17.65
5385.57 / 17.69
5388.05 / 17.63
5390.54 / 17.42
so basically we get 4.18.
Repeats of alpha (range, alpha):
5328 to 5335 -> 4.02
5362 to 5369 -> 4.13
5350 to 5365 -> 4.23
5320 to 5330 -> 4.08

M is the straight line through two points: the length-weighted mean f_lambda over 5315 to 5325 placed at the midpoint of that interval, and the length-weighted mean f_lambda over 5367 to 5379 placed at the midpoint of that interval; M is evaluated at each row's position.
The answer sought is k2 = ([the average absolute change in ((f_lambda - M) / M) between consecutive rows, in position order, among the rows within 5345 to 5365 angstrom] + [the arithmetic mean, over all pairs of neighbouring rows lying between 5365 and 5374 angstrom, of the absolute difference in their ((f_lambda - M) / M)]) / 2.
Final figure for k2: 0.014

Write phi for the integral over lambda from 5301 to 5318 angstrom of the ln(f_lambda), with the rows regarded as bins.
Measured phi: 49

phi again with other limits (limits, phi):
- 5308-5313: 14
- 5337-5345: 23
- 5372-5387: 43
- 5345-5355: 29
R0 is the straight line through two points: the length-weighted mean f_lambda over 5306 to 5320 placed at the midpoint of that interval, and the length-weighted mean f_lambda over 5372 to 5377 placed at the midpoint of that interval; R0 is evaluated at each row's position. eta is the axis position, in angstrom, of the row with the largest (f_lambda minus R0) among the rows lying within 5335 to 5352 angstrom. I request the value 5350.96 angstrom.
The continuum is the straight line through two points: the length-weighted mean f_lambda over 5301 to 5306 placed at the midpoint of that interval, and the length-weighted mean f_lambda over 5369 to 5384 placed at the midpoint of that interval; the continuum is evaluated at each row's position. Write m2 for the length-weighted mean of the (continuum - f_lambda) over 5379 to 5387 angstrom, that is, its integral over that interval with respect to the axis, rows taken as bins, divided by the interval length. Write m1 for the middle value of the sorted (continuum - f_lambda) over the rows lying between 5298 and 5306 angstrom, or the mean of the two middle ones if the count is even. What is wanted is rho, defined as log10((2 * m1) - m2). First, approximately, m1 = 0.2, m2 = -0.85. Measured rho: 0.12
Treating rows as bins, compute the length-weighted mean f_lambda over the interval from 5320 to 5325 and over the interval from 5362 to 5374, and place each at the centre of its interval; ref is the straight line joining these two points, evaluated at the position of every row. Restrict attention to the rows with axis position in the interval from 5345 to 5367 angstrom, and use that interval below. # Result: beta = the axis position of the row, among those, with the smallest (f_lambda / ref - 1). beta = 5365.77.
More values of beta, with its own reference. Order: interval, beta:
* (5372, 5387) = 5373.19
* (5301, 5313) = 5301.90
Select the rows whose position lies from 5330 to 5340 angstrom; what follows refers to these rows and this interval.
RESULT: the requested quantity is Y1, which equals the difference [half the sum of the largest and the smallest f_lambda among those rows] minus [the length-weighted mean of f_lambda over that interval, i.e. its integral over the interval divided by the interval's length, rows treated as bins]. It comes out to -0.10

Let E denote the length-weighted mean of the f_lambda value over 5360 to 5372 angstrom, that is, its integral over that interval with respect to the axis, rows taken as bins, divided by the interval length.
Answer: 16.6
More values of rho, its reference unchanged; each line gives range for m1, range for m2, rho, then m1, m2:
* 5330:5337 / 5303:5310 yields 0.41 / 1.1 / -0.32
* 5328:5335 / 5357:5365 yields 0.59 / 1.7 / -0.49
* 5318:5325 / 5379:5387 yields 0.38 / 0.8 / -0.85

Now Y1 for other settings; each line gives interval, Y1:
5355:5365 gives -0.04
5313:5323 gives -0.02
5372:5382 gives -0.06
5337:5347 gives 0.07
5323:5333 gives 0.06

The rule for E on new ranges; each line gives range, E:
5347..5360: 17.7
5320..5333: 15.9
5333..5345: 16.7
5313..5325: 17.1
